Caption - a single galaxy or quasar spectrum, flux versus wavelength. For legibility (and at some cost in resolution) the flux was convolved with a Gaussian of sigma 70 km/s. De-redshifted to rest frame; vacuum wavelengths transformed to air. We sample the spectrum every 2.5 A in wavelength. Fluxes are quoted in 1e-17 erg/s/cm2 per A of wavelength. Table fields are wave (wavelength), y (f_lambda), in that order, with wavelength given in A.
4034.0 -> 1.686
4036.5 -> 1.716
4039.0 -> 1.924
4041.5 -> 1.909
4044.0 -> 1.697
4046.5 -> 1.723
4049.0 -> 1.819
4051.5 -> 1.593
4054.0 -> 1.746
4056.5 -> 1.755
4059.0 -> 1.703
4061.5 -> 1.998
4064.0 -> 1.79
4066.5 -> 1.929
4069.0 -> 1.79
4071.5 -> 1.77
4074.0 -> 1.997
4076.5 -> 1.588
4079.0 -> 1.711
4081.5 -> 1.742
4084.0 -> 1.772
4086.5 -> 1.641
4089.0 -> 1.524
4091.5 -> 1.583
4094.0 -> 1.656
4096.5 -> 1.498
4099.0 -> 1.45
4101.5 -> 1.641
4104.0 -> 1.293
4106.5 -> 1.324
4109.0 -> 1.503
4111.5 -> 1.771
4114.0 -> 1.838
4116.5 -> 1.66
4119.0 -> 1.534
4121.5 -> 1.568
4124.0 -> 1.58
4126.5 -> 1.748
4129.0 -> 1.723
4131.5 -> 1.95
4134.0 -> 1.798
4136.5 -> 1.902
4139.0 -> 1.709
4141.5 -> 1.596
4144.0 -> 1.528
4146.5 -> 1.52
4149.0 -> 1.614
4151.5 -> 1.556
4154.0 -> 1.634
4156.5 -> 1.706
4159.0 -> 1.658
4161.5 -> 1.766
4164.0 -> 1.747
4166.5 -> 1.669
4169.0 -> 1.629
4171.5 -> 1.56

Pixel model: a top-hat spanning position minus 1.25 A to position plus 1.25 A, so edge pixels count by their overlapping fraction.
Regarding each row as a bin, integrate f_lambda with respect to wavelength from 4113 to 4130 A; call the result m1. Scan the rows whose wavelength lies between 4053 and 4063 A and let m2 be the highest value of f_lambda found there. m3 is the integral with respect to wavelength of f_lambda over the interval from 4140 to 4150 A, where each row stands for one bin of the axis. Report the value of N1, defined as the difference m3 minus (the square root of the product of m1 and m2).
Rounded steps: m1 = 28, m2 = 1.998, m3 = 15.7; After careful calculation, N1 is 8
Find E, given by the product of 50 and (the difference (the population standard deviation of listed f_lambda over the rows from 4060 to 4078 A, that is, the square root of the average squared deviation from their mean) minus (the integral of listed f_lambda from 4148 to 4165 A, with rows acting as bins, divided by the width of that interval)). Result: -76.6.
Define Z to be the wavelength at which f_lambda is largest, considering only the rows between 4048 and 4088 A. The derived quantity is 4061.5 A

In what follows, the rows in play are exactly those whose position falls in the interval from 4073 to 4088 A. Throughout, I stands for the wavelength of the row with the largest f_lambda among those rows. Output 4074.0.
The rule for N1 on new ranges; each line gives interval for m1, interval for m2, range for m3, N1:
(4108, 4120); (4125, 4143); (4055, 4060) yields 2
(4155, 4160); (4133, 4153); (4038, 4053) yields 23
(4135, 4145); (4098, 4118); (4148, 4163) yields 19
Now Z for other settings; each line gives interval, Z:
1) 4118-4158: 4131.5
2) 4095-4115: 4114.0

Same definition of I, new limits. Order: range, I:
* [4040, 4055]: 4041.5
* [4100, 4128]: 4114.0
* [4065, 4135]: 4074.0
